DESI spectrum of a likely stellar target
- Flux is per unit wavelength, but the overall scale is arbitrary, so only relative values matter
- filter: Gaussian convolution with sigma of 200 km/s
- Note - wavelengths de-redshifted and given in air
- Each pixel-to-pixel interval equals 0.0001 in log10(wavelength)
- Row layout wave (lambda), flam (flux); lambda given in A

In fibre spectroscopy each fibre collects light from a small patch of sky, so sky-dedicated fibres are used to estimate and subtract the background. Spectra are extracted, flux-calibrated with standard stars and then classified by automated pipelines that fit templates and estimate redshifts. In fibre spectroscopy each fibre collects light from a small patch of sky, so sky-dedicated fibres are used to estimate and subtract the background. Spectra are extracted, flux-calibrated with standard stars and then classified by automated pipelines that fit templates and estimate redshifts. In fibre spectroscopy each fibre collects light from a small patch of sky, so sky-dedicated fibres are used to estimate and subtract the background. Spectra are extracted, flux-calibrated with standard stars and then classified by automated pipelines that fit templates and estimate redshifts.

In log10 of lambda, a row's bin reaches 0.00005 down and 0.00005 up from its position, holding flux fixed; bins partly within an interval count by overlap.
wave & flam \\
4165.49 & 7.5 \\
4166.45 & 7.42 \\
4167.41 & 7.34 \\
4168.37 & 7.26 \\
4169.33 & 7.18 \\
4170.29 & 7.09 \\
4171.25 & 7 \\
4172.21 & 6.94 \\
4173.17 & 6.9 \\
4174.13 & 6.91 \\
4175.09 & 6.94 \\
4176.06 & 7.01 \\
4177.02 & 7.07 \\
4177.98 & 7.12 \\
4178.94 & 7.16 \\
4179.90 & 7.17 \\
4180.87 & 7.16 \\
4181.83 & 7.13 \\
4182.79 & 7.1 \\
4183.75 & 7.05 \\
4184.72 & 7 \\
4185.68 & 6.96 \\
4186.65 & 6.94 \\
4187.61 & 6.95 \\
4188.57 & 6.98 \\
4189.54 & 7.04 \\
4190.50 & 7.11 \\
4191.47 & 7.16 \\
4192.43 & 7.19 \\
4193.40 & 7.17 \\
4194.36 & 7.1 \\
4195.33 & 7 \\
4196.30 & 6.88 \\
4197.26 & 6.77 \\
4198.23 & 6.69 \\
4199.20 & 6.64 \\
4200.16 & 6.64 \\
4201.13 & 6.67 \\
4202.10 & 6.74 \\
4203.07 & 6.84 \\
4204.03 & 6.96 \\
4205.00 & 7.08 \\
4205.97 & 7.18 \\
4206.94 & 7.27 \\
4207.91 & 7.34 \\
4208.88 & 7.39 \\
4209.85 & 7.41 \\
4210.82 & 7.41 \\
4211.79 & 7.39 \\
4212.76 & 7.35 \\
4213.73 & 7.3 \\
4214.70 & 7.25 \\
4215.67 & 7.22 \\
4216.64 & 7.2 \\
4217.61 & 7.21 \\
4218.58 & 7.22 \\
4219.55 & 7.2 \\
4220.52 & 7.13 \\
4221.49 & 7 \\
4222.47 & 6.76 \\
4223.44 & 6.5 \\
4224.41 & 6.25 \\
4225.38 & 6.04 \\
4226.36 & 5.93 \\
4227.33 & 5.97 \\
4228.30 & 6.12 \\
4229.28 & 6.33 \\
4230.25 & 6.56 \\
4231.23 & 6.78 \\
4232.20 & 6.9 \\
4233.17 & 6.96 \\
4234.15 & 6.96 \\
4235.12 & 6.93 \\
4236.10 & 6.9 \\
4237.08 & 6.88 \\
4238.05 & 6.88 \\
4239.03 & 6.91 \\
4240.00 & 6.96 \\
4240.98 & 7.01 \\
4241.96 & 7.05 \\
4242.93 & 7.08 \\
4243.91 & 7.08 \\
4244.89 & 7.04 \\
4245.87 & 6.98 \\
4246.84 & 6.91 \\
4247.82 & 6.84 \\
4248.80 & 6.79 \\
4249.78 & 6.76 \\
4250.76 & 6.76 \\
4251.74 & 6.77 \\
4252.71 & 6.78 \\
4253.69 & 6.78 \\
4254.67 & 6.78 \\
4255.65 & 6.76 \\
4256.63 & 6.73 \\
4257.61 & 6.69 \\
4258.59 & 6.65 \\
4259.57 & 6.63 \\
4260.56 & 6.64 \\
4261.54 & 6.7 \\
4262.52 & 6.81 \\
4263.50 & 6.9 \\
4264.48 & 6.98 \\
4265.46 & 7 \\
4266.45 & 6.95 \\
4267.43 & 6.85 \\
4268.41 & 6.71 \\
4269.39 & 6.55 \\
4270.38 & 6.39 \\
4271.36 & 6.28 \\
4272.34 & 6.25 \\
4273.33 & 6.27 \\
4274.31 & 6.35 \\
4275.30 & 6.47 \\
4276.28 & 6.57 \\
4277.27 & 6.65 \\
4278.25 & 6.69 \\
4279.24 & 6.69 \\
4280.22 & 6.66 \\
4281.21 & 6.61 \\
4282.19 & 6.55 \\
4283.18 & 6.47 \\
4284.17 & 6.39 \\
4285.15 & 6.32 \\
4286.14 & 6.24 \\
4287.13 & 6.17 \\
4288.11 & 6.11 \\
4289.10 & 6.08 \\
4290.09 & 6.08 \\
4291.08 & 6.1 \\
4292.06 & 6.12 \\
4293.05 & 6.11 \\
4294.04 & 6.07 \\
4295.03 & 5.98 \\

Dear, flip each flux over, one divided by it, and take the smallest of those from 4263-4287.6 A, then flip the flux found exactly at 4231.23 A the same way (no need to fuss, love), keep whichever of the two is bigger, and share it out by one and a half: 0.098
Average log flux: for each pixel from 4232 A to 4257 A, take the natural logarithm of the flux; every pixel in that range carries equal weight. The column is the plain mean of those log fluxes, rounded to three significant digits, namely 1.93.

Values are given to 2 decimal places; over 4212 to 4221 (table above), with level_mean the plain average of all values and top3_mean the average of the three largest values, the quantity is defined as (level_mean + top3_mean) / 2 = 7.27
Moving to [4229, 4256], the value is 6.97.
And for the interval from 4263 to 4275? 6.80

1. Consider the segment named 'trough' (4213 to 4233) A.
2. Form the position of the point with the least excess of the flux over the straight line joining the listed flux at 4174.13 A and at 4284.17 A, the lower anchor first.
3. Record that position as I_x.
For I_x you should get 4226.36 A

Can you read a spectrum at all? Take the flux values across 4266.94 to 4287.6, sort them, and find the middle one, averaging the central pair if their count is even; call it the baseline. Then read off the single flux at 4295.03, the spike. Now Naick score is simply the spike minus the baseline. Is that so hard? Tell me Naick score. -0.5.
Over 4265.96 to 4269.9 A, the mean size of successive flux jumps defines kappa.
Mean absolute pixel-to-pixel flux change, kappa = 0.13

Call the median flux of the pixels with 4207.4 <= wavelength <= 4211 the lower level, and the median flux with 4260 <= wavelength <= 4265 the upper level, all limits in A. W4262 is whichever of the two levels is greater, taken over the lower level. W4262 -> 1.00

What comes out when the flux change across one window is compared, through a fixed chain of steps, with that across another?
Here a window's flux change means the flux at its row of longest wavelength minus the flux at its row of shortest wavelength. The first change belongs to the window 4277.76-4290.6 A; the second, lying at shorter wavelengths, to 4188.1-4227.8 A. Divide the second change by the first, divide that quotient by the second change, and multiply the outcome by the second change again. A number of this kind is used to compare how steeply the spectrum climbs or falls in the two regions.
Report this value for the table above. 1.7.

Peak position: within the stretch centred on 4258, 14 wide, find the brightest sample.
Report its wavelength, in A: 4264.48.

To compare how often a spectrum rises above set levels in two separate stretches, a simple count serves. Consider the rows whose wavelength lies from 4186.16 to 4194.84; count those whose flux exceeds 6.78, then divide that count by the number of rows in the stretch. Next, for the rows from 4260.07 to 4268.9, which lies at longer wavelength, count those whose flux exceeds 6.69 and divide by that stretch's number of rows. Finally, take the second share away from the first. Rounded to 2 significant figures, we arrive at 0.11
